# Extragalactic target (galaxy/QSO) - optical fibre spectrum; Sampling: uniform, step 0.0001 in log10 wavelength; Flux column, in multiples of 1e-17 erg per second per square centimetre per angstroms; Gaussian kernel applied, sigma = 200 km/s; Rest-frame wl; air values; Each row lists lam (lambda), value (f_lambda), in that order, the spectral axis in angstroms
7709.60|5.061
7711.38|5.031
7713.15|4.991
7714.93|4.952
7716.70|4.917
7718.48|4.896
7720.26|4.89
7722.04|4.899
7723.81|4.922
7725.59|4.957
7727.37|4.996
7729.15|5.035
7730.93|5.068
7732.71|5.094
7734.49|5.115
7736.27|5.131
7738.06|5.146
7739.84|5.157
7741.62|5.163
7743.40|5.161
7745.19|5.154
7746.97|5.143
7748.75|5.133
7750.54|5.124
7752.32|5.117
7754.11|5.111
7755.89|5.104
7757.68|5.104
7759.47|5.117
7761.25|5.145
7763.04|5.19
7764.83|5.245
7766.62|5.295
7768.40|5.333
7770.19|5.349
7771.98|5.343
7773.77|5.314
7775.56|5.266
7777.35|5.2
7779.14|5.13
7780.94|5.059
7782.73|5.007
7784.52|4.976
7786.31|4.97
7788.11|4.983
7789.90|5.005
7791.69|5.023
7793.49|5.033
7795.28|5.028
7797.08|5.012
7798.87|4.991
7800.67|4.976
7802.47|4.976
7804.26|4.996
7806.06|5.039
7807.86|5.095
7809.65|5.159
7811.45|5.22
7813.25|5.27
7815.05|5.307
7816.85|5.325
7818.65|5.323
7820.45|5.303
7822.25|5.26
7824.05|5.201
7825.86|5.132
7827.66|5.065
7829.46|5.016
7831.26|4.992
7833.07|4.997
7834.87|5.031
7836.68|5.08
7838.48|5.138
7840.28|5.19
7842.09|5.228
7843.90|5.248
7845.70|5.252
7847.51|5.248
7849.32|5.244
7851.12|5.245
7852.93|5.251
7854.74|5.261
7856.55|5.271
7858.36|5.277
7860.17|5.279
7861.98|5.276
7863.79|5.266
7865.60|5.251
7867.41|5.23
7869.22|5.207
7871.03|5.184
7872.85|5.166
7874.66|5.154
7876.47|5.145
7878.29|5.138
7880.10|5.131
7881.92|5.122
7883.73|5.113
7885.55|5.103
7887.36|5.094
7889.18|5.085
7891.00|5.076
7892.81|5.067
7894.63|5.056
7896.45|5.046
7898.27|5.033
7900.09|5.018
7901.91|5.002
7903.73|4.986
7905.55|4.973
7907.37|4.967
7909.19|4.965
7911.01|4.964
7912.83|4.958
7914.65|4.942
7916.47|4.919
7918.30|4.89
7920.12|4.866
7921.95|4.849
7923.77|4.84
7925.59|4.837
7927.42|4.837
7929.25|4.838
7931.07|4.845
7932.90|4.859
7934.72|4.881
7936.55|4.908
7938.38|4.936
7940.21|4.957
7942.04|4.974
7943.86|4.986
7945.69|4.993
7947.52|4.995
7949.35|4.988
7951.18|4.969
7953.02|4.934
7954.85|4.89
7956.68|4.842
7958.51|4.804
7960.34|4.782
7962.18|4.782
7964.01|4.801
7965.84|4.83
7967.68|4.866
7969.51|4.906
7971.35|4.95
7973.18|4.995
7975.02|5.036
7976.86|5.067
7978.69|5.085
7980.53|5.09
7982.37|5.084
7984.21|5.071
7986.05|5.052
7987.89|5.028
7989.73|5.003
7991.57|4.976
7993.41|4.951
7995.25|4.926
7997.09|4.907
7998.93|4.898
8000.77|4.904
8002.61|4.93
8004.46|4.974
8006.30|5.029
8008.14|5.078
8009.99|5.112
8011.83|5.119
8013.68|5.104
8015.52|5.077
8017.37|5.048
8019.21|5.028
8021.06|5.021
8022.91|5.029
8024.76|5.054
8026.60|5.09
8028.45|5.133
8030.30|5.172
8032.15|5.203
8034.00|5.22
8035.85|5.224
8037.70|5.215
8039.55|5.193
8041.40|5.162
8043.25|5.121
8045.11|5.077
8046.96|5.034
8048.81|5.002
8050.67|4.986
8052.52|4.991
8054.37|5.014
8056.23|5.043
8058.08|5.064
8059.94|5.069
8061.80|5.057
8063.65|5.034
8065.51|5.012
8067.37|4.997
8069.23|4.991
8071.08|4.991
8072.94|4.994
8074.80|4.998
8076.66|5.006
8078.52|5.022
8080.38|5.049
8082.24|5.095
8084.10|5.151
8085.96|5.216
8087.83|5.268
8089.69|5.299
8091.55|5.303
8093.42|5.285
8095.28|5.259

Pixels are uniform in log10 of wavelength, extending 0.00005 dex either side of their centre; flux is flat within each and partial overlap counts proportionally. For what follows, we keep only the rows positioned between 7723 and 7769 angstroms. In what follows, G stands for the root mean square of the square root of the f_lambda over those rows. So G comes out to 2.26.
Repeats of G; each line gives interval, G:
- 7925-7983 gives 2.22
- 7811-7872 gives 2.28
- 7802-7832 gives 2.27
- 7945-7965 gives 2.21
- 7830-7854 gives 2.27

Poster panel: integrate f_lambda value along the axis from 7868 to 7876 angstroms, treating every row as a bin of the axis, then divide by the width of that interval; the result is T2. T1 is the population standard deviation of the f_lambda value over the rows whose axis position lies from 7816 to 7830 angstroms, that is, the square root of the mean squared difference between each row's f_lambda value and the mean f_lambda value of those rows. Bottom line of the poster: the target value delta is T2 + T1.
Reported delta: 5.29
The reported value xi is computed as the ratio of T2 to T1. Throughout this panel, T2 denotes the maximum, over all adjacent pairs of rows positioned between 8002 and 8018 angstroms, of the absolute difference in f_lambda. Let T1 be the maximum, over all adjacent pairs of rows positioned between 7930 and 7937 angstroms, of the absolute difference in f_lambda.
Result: 2.0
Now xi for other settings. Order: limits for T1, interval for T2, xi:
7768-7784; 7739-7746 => 0.1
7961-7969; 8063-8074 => 0.6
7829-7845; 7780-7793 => 0.9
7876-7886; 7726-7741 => 3.9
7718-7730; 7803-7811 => 1.6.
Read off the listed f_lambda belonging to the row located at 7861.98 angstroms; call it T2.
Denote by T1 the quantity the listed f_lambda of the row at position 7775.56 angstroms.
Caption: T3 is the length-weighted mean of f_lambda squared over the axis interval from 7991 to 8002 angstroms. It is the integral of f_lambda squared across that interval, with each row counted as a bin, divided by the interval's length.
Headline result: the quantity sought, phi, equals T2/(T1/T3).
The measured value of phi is 24.3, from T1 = 5.266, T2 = 5.276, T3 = 24.3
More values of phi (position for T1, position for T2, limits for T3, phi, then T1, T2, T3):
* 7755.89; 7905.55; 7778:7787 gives 24.7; 5.104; 4.973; 25.3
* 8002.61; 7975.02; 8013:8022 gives 26.1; 4.93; 5.036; 25.6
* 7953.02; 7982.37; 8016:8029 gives 26.3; 4.934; 5.084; 25.6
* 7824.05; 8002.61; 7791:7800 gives 23.8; 5.201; 4.93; 25.2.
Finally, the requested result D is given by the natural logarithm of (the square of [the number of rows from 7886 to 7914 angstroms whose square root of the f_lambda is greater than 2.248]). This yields 3.2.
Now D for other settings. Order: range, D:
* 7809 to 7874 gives 6.9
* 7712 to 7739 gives 3.2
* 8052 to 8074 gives 2.2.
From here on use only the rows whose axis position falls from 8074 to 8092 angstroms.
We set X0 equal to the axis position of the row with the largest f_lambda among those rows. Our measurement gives 8091.55 angstroms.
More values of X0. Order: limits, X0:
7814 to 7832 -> 7816.85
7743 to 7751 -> 7743.40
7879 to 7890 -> 7880.10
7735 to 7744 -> 7741.62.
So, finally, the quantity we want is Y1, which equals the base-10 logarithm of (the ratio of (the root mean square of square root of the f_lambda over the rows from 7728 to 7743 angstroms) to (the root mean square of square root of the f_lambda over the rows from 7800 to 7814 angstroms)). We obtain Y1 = 0.001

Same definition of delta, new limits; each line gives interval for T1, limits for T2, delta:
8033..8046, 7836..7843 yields 5.21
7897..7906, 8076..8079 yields 5.03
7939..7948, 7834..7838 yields 5.08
